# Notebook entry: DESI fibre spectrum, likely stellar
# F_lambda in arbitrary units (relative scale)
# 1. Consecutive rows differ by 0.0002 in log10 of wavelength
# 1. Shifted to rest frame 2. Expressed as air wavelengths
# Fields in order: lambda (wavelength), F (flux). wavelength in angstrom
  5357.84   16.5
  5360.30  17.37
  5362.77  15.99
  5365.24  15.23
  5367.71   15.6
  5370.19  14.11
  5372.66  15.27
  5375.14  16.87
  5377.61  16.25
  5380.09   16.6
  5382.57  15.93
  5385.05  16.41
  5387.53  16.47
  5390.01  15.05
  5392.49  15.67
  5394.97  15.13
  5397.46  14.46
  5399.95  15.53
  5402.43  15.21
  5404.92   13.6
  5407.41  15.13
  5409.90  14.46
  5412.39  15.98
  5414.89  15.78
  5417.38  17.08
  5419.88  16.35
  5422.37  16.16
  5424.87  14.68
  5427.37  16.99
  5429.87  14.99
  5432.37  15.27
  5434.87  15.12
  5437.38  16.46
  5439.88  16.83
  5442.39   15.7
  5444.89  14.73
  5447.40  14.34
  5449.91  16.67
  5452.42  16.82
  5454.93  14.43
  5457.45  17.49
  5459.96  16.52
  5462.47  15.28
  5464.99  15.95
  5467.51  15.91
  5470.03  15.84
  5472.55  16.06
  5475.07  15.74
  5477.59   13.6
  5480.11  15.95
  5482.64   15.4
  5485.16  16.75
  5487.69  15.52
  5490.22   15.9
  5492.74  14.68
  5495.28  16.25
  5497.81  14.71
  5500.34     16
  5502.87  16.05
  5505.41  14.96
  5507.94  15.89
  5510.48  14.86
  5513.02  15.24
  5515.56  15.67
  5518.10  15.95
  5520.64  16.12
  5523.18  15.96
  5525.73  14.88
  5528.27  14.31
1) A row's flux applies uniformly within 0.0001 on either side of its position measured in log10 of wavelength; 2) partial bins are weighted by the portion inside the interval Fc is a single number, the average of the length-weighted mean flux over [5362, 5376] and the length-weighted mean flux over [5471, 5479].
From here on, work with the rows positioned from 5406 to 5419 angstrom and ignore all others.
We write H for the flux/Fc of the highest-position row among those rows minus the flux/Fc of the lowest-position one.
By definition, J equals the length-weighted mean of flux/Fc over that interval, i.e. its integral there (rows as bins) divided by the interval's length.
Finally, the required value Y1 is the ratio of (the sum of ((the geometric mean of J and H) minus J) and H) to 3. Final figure -0.18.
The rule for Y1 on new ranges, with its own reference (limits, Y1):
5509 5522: -0.22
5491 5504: -0.21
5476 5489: -0.18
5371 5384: -0.27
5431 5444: -0.28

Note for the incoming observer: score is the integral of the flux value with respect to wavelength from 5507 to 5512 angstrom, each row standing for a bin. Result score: 76.6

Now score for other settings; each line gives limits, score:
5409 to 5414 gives 76.5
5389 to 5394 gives 76.9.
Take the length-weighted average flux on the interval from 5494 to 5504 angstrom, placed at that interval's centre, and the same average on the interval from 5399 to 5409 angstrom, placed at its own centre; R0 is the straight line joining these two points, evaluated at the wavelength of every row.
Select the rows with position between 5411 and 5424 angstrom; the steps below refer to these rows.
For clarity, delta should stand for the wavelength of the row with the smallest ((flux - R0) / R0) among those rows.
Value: 5414.89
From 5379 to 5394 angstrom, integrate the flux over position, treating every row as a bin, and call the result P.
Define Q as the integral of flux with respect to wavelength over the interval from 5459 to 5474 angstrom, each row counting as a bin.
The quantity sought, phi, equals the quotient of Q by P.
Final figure 1.0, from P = 240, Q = 239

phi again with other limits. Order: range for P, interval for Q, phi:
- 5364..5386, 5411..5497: 3.9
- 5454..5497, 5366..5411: 1.0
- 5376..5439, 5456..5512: 0.9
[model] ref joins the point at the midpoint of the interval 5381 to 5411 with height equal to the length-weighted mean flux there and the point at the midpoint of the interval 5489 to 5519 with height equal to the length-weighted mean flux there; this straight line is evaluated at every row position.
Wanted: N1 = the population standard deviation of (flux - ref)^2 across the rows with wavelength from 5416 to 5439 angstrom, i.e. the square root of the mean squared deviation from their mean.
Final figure 1.08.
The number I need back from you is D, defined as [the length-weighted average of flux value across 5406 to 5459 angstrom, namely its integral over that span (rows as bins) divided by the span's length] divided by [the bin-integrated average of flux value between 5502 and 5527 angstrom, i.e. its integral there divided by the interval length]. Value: 1.01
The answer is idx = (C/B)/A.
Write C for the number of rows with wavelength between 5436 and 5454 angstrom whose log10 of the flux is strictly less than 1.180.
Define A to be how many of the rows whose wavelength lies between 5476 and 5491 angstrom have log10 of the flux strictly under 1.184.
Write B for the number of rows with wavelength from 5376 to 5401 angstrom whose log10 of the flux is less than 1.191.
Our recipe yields 0.67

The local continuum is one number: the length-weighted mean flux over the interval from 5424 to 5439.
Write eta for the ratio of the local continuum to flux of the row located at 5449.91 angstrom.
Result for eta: 0.94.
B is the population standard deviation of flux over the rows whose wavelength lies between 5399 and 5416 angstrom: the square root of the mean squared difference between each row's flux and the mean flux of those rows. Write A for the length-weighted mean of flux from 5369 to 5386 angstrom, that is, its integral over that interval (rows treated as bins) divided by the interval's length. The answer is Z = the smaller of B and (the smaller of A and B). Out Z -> 0.76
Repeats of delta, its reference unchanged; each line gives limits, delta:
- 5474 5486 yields 5477.59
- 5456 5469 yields 5462.47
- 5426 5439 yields 5429.87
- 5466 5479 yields 5477.59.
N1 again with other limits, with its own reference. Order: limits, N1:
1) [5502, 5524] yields 0.13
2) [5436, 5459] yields 1.17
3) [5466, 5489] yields 1.08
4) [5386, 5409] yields 0.93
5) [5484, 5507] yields 0.45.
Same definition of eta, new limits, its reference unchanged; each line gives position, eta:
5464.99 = 0.98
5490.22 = 0.98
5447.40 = 1.09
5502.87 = 0.97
